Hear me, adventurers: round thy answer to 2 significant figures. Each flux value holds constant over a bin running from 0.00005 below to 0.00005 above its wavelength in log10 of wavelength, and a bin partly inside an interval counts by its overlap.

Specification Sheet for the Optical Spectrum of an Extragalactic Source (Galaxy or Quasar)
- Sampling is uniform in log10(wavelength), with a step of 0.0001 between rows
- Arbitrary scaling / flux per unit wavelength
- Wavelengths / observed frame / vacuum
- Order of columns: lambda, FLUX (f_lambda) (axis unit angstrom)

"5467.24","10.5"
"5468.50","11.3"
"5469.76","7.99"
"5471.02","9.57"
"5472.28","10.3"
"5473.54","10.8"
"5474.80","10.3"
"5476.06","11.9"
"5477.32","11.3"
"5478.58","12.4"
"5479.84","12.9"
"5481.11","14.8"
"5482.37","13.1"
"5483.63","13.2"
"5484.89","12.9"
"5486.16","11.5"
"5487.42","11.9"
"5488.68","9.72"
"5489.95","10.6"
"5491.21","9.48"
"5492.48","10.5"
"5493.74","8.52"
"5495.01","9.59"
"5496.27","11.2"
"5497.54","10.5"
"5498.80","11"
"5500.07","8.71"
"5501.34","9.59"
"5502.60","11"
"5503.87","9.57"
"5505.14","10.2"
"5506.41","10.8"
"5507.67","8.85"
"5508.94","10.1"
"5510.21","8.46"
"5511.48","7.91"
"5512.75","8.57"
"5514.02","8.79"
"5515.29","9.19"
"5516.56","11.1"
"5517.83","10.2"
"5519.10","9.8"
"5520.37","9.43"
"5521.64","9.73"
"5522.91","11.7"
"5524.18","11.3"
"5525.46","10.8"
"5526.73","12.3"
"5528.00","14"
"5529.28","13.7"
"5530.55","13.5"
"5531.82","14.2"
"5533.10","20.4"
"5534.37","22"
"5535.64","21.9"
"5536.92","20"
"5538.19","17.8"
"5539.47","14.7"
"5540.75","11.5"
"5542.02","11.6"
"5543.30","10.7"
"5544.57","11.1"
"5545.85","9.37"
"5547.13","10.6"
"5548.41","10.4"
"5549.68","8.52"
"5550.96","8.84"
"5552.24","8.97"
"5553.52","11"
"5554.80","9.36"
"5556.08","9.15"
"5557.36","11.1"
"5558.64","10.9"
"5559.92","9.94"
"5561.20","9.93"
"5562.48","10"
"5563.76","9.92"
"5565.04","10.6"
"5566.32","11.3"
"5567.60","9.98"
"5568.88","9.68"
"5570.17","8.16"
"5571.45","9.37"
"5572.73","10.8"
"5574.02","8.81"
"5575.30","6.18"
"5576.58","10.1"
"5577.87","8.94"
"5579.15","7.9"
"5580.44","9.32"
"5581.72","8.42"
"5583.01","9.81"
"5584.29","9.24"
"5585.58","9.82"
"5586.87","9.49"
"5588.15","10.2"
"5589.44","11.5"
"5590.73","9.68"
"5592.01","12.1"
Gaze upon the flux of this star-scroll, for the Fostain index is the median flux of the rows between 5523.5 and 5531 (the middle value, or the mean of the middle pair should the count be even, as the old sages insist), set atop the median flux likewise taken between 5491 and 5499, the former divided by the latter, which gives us 1.2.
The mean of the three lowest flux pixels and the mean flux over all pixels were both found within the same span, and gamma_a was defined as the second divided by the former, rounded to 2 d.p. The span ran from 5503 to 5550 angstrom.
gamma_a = 1.45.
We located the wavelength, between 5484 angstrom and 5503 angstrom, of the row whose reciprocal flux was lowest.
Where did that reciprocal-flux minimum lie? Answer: 5484.89 angstrom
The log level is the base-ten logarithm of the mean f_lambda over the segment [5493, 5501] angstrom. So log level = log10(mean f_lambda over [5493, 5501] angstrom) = 1.00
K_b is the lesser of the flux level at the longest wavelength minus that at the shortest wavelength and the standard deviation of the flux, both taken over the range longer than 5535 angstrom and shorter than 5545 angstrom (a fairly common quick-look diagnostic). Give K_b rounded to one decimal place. -10.8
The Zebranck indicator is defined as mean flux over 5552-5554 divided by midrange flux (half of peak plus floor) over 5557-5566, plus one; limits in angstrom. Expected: 2.0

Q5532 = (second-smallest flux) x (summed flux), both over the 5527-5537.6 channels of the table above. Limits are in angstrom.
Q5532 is 1914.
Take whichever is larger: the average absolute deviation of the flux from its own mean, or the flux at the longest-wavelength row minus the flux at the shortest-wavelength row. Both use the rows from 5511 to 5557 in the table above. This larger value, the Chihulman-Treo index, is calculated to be 2.9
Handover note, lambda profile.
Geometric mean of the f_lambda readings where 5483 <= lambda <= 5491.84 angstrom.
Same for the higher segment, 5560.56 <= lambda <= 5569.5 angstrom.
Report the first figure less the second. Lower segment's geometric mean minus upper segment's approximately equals 1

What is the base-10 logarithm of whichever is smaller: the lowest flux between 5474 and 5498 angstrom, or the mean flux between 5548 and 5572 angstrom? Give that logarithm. 0.930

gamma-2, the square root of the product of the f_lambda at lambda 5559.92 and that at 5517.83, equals 10.1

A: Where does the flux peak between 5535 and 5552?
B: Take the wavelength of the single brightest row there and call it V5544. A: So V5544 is 5535.64 angstrom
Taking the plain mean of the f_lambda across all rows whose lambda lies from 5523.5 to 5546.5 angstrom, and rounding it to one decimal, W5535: 14.5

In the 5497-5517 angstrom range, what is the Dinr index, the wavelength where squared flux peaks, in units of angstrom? 5516.56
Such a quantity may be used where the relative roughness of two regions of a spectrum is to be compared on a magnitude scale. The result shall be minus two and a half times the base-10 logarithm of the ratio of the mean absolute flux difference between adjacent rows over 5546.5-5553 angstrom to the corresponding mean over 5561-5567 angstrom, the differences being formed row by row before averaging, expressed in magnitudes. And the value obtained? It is -0.55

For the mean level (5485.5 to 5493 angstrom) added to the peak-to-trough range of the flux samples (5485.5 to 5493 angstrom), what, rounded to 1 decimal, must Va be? 13.0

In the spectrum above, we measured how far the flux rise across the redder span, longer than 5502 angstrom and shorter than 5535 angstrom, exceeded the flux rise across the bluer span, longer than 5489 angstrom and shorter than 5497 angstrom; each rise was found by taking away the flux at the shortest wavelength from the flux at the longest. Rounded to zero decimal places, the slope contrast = 10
